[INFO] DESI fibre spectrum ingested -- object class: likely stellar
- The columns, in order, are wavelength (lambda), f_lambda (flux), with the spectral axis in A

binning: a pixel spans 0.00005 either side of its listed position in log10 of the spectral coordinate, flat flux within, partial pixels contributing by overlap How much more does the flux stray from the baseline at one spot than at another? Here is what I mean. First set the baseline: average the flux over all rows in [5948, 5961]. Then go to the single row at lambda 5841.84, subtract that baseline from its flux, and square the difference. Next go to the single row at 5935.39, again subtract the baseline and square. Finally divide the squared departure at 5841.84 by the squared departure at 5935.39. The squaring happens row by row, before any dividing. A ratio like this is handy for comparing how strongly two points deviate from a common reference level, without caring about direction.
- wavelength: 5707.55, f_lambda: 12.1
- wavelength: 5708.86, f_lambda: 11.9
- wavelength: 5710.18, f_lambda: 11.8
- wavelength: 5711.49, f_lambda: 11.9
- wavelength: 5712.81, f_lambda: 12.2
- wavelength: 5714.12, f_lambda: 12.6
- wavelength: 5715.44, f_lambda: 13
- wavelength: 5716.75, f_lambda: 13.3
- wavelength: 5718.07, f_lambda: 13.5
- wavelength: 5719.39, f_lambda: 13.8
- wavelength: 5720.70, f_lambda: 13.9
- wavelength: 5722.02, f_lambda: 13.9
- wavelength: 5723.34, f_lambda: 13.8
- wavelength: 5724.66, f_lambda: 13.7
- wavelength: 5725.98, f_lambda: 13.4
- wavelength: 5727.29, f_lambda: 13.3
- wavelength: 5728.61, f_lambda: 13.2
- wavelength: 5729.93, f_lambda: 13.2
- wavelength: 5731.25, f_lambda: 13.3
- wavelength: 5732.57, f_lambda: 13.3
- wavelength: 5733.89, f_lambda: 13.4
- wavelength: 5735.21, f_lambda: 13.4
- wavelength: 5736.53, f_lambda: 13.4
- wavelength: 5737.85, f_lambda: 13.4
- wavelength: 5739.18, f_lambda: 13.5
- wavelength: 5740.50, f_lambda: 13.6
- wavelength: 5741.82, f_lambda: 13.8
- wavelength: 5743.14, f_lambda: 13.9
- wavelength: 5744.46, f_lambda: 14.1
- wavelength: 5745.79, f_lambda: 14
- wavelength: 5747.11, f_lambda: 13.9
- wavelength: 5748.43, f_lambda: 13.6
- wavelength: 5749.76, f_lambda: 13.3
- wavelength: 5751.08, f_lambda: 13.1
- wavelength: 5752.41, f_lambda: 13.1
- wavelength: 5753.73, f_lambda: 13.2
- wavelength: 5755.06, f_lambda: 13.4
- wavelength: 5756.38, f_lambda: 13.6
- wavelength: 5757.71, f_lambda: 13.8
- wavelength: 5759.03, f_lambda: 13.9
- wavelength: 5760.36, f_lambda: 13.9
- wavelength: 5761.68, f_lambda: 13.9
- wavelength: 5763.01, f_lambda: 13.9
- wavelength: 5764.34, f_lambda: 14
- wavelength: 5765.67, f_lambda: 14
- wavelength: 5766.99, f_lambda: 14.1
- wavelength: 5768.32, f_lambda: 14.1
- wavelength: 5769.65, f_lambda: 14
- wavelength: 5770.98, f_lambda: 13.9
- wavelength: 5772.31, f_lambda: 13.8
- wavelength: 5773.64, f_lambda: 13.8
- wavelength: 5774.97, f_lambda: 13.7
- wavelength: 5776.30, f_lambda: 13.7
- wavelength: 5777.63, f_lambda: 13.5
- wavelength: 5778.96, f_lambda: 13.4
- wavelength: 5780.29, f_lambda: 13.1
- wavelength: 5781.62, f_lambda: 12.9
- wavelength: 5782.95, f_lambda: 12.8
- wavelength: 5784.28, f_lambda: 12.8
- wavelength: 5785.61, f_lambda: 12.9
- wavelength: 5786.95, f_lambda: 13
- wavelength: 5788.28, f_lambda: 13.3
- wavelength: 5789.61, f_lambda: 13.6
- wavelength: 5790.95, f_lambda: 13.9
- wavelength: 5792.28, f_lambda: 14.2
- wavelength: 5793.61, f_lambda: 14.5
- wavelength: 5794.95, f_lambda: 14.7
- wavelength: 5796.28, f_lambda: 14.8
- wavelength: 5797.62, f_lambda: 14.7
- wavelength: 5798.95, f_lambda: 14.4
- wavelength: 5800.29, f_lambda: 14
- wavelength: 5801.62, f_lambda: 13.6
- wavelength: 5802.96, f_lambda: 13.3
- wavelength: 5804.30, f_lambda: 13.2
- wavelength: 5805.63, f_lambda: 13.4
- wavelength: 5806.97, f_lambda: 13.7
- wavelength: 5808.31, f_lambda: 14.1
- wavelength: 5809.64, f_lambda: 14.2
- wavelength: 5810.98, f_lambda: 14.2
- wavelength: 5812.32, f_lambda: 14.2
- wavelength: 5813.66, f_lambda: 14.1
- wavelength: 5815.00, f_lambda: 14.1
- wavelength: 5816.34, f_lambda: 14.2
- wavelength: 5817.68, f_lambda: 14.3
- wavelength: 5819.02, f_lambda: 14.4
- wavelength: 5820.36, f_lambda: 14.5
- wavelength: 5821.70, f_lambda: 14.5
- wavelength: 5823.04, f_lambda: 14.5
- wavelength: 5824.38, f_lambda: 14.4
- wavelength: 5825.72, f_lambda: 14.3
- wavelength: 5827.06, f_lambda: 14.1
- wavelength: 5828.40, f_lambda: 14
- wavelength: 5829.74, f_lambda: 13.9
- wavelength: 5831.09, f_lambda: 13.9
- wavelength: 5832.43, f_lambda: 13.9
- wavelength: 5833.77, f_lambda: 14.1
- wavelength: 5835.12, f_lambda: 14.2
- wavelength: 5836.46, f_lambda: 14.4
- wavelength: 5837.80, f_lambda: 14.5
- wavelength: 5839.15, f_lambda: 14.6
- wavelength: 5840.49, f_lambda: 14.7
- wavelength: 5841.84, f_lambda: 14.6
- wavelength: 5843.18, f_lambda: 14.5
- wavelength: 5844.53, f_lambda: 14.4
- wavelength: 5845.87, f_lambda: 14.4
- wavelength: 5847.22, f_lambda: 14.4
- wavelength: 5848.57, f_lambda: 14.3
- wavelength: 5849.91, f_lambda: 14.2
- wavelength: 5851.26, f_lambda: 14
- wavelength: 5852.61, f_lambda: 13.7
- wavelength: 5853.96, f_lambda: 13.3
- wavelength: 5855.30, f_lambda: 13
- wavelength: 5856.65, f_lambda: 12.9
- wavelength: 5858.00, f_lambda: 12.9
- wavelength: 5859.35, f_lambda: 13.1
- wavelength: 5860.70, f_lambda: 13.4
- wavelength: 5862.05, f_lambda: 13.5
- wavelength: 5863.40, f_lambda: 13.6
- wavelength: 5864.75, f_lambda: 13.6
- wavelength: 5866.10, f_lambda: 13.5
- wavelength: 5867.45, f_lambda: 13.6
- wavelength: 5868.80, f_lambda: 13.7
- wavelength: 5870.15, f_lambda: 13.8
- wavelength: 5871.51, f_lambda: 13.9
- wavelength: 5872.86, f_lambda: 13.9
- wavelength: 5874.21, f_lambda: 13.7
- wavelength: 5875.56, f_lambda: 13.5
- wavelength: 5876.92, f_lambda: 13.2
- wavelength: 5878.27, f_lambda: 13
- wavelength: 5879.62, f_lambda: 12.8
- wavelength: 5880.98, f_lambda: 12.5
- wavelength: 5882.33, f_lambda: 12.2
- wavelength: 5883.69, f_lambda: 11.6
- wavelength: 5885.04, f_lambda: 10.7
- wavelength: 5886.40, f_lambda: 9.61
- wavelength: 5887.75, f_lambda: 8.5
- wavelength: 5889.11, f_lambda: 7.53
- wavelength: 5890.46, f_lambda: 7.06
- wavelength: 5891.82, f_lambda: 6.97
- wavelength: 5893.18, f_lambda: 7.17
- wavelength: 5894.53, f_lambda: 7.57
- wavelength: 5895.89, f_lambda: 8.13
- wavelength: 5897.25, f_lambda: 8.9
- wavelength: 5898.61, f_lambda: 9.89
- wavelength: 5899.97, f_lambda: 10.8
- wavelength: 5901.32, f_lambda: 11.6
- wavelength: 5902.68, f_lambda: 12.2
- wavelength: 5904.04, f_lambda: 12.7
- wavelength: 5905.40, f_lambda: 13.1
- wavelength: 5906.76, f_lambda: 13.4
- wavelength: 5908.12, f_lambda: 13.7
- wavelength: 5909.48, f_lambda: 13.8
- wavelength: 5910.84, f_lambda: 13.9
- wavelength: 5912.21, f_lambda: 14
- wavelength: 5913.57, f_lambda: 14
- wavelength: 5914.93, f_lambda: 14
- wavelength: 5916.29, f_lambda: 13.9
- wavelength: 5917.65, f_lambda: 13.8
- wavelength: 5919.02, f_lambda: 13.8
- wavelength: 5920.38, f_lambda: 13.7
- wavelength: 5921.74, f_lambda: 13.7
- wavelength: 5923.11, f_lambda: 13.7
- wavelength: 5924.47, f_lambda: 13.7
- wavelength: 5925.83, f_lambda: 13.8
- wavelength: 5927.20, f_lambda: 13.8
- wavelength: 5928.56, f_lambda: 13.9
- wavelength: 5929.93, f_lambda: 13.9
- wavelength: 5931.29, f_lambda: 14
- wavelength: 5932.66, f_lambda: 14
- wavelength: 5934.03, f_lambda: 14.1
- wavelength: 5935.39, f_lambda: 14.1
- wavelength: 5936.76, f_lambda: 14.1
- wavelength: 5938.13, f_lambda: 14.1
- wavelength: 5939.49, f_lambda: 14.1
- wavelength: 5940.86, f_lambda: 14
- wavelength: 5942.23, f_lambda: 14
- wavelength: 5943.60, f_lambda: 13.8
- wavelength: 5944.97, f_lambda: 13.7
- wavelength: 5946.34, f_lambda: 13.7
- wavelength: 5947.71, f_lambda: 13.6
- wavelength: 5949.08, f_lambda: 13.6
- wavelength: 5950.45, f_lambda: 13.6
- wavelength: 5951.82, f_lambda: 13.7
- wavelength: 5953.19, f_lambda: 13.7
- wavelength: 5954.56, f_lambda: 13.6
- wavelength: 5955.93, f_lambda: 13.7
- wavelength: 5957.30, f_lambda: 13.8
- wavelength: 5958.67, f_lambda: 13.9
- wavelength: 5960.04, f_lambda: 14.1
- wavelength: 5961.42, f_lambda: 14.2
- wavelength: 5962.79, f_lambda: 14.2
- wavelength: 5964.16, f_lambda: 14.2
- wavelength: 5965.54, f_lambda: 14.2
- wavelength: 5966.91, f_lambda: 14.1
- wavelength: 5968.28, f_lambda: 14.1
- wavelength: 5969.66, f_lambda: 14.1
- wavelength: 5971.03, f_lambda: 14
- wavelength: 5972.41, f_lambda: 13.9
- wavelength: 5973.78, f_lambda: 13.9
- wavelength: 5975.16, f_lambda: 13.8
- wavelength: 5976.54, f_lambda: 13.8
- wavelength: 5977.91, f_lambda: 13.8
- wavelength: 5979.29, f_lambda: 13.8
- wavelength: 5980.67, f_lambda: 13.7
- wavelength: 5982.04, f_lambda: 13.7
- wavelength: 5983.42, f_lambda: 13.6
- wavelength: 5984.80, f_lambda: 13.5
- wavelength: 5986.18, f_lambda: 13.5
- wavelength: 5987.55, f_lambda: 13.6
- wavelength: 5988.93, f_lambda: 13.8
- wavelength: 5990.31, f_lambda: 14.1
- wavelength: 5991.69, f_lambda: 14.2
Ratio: 6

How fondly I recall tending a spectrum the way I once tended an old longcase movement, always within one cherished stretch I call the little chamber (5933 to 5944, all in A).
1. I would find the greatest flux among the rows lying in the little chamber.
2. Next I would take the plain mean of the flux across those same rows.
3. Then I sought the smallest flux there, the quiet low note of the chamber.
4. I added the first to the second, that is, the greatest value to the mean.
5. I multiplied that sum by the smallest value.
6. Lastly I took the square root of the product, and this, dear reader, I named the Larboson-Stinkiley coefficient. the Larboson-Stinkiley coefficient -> 19.7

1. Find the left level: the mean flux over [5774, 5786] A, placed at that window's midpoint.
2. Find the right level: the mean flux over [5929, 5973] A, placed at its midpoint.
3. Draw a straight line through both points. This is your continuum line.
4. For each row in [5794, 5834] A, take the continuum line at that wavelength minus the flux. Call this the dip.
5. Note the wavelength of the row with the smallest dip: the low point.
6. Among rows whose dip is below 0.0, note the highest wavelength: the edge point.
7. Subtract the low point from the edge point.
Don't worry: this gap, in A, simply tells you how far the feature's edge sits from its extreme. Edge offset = 37.5 A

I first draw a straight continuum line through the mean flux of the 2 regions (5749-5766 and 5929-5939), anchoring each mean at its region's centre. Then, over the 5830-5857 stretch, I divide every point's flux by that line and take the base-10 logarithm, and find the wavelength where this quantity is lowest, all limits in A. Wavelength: 5856.65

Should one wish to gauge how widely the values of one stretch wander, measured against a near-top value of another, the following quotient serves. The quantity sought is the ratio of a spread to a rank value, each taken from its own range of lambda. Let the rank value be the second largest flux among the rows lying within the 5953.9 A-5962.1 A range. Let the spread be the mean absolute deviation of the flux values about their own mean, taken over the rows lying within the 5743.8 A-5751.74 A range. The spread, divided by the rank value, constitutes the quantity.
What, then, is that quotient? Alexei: 0.024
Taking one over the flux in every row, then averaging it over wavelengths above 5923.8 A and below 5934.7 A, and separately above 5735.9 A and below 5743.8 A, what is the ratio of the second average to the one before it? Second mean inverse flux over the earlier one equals 1.02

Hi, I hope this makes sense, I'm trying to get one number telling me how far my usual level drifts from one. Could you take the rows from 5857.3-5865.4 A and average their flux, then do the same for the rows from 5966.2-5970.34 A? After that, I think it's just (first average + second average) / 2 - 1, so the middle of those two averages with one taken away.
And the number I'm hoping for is 12.7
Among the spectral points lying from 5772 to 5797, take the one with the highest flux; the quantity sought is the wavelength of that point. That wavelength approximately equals 5796.28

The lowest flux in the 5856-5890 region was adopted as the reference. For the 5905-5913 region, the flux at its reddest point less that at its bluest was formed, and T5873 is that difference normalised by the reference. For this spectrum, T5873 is 0.12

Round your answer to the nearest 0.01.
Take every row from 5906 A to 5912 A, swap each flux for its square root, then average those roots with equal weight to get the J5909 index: 3.70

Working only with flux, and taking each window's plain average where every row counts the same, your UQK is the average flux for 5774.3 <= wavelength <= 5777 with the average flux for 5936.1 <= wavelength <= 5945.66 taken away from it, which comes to -0.27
